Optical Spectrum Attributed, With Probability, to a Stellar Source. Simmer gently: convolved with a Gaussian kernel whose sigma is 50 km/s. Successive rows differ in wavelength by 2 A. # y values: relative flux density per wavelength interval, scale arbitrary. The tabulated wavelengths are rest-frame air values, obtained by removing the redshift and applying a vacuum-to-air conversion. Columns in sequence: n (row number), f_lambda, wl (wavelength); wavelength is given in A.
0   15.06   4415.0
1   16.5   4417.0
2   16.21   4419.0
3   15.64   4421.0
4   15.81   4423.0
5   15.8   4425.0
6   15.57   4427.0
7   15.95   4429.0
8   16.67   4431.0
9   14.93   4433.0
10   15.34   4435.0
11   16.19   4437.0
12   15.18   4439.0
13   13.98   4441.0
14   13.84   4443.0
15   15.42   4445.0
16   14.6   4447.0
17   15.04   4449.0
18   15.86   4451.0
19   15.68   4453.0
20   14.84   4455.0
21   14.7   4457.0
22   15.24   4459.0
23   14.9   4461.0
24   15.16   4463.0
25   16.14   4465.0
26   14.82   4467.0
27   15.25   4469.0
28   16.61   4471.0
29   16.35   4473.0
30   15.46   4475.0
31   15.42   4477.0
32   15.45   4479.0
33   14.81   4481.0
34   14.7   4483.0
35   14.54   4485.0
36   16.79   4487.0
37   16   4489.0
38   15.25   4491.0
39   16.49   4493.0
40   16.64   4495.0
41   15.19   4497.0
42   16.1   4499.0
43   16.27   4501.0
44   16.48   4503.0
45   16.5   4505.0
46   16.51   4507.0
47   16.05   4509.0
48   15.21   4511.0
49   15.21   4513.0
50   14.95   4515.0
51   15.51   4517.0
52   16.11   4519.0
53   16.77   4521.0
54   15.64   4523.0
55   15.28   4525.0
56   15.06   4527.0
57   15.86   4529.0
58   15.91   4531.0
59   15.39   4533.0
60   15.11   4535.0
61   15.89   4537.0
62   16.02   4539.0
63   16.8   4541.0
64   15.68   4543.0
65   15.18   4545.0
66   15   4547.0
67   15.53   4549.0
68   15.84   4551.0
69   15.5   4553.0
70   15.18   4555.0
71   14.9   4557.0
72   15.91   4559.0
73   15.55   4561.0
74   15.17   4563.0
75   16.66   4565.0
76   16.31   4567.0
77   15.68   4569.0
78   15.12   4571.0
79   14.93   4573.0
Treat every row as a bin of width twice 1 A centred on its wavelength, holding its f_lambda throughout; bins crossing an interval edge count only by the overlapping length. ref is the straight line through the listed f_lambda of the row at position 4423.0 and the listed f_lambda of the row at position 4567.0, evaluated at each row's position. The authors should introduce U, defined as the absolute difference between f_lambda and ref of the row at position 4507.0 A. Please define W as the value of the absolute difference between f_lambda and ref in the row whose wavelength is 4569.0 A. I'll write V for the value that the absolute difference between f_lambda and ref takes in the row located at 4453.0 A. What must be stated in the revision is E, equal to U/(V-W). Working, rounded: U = 0.41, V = 0.23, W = 0.6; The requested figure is -1.0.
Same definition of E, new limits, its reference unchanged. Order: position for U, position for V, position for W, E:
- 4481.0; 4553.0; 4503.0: 3.3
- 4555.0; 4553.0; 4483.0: -2.0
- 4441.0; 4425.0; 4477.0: -3.4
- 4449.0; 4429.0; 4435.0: -2.2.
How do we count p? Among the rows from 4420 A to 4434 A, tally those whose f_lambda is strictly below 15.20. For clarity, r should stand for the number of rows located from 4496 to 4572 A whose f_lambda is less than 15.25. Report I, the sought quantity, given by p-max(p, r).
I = -11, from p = 1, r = 12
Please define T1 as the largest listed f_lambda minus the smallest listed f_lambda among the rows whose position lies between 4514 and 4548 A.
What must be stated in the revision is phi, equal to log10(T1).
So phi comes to 0.27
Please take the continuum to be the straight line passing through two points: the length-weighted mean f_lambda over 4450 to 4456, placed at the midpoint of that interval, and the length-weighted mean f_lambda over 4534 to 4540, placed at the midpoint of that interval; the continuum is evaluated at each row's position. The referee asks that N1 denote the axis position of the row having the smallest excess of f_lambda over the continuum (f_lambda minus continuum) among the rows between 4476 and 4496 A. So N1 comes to 4485.0 A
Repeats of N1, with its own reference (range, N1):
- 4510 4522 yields 4515.0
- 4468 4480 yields 4469.0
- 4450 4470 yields 4457.0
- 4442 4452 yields 4443.0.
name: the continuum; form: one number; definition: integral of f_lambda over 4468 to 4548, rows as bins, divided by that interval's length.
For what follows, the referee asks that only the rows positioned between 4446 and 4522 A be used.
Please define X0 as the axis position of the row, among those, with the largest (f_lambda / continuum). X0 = 4487.0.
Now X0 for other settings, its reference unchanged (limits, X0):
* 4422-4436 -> 4431.0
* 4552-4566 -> 4565.0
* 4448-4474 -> 4471.0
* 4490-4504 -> 4495.0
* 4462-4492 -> 4487.0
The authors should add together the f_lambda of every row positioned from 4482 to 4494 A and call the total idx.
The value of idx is 93.8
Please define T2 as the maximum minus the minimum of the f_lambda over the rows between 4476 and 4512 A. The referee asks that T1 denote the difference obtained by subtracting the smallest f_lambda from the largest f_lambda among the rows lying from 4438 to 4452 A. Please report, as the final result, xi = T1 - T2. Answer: -0.2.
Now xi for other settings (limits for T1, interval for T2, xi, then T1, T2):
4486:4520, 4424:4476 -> -1.0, 1.84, 2.83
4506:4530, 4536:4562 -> -0.1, 1.82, 1.90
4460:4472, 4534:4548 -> 0.0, 1.79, 1.80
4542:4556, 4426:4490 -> -2.1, 0.84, 2.95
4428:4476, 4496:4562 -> 0.9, 2.83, 1.90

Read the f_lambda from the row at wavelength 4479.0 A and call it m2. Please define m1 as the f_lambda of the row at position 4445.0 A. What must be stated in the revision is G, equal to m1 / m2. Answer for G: 1.00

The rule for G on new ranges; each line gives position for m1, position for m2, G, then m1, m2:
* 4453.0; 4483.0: 1.07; 15.68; 14.7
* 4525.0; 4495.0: 0.92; 15.28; 16.64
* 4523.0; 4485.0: 1.08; 15.64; 14.54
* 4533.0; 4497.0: 1.01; 15.39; 15.19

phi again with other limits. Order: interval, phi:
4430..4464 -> 0.45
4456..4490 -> 0.35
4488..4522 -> 0.26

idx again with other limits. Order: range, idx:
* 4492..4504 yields 97.2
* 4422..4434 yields 94.7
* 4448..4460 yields 91.4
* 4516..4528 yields 94.4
